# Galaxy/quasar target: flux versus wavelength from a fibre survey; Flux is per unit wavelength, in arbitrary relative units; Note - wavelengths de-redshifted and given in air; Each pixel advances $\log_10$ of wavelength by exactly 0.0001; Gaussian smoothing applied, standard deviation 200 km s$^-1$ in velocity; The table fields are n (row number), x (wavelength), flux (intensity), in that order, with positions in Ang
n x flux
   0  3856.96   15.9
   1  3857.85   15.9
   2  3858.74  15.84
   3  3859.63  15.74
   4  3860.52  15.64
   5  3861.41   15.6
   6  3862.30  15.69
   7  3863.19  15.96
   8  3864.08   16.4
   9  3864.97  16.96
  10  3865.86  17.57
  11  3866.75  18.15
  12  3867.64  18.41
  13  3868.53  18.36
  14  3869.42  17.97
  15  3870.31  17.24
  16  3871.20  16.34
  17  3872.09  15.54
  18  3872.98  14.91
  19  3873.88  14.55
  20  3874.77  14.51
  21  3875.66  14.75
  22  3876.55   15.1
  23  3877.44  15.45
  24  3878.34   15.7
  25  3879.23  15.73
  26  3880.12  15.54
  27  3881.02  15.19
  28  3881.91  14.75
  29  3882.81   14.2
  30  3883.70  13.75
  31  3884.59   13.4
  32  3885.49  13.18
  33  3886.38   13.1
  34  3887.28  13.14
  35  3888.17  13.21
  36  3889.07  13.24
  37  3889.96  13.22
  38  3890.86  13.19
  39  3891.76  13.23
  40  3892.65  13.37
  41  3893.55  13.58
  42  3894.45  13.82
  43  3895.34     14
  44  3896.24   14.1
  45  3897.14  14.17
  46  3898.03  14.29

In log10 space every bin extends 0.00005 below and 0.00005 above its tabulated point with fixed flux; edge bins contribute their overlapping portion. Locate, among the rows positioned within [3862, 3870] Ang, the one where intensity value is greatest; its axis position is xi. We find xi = 3867.64 Ang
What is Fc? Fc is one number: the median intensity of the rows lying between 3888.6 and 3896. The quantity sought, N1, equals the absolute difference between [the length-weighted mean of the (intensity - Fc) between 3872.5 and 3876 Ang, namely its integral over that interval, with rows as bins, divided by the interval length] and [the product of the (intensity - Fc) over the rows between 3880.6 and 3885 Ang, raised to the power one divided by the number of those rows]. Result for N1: 0.7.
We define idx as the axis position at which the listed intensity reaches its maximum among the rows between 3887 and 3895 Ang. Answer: 3894.45 Ang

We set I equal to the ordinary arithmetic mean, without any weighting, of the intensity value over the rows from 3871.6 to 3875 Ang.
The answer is 14.9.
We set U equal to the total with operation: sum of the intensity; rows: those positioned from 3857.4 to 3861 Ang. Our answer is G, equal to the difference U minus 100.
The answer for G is -37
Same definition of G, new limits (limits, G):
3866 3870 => -27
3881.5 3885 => -44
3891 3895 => -46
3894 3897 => -58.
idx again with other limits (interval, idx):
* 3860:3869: 3867.64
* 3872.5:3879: 3878.34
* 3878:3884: 3879.23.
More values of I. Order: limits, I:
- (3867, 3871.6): 17.7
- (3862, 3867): 16.8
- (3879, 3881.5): 15.5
